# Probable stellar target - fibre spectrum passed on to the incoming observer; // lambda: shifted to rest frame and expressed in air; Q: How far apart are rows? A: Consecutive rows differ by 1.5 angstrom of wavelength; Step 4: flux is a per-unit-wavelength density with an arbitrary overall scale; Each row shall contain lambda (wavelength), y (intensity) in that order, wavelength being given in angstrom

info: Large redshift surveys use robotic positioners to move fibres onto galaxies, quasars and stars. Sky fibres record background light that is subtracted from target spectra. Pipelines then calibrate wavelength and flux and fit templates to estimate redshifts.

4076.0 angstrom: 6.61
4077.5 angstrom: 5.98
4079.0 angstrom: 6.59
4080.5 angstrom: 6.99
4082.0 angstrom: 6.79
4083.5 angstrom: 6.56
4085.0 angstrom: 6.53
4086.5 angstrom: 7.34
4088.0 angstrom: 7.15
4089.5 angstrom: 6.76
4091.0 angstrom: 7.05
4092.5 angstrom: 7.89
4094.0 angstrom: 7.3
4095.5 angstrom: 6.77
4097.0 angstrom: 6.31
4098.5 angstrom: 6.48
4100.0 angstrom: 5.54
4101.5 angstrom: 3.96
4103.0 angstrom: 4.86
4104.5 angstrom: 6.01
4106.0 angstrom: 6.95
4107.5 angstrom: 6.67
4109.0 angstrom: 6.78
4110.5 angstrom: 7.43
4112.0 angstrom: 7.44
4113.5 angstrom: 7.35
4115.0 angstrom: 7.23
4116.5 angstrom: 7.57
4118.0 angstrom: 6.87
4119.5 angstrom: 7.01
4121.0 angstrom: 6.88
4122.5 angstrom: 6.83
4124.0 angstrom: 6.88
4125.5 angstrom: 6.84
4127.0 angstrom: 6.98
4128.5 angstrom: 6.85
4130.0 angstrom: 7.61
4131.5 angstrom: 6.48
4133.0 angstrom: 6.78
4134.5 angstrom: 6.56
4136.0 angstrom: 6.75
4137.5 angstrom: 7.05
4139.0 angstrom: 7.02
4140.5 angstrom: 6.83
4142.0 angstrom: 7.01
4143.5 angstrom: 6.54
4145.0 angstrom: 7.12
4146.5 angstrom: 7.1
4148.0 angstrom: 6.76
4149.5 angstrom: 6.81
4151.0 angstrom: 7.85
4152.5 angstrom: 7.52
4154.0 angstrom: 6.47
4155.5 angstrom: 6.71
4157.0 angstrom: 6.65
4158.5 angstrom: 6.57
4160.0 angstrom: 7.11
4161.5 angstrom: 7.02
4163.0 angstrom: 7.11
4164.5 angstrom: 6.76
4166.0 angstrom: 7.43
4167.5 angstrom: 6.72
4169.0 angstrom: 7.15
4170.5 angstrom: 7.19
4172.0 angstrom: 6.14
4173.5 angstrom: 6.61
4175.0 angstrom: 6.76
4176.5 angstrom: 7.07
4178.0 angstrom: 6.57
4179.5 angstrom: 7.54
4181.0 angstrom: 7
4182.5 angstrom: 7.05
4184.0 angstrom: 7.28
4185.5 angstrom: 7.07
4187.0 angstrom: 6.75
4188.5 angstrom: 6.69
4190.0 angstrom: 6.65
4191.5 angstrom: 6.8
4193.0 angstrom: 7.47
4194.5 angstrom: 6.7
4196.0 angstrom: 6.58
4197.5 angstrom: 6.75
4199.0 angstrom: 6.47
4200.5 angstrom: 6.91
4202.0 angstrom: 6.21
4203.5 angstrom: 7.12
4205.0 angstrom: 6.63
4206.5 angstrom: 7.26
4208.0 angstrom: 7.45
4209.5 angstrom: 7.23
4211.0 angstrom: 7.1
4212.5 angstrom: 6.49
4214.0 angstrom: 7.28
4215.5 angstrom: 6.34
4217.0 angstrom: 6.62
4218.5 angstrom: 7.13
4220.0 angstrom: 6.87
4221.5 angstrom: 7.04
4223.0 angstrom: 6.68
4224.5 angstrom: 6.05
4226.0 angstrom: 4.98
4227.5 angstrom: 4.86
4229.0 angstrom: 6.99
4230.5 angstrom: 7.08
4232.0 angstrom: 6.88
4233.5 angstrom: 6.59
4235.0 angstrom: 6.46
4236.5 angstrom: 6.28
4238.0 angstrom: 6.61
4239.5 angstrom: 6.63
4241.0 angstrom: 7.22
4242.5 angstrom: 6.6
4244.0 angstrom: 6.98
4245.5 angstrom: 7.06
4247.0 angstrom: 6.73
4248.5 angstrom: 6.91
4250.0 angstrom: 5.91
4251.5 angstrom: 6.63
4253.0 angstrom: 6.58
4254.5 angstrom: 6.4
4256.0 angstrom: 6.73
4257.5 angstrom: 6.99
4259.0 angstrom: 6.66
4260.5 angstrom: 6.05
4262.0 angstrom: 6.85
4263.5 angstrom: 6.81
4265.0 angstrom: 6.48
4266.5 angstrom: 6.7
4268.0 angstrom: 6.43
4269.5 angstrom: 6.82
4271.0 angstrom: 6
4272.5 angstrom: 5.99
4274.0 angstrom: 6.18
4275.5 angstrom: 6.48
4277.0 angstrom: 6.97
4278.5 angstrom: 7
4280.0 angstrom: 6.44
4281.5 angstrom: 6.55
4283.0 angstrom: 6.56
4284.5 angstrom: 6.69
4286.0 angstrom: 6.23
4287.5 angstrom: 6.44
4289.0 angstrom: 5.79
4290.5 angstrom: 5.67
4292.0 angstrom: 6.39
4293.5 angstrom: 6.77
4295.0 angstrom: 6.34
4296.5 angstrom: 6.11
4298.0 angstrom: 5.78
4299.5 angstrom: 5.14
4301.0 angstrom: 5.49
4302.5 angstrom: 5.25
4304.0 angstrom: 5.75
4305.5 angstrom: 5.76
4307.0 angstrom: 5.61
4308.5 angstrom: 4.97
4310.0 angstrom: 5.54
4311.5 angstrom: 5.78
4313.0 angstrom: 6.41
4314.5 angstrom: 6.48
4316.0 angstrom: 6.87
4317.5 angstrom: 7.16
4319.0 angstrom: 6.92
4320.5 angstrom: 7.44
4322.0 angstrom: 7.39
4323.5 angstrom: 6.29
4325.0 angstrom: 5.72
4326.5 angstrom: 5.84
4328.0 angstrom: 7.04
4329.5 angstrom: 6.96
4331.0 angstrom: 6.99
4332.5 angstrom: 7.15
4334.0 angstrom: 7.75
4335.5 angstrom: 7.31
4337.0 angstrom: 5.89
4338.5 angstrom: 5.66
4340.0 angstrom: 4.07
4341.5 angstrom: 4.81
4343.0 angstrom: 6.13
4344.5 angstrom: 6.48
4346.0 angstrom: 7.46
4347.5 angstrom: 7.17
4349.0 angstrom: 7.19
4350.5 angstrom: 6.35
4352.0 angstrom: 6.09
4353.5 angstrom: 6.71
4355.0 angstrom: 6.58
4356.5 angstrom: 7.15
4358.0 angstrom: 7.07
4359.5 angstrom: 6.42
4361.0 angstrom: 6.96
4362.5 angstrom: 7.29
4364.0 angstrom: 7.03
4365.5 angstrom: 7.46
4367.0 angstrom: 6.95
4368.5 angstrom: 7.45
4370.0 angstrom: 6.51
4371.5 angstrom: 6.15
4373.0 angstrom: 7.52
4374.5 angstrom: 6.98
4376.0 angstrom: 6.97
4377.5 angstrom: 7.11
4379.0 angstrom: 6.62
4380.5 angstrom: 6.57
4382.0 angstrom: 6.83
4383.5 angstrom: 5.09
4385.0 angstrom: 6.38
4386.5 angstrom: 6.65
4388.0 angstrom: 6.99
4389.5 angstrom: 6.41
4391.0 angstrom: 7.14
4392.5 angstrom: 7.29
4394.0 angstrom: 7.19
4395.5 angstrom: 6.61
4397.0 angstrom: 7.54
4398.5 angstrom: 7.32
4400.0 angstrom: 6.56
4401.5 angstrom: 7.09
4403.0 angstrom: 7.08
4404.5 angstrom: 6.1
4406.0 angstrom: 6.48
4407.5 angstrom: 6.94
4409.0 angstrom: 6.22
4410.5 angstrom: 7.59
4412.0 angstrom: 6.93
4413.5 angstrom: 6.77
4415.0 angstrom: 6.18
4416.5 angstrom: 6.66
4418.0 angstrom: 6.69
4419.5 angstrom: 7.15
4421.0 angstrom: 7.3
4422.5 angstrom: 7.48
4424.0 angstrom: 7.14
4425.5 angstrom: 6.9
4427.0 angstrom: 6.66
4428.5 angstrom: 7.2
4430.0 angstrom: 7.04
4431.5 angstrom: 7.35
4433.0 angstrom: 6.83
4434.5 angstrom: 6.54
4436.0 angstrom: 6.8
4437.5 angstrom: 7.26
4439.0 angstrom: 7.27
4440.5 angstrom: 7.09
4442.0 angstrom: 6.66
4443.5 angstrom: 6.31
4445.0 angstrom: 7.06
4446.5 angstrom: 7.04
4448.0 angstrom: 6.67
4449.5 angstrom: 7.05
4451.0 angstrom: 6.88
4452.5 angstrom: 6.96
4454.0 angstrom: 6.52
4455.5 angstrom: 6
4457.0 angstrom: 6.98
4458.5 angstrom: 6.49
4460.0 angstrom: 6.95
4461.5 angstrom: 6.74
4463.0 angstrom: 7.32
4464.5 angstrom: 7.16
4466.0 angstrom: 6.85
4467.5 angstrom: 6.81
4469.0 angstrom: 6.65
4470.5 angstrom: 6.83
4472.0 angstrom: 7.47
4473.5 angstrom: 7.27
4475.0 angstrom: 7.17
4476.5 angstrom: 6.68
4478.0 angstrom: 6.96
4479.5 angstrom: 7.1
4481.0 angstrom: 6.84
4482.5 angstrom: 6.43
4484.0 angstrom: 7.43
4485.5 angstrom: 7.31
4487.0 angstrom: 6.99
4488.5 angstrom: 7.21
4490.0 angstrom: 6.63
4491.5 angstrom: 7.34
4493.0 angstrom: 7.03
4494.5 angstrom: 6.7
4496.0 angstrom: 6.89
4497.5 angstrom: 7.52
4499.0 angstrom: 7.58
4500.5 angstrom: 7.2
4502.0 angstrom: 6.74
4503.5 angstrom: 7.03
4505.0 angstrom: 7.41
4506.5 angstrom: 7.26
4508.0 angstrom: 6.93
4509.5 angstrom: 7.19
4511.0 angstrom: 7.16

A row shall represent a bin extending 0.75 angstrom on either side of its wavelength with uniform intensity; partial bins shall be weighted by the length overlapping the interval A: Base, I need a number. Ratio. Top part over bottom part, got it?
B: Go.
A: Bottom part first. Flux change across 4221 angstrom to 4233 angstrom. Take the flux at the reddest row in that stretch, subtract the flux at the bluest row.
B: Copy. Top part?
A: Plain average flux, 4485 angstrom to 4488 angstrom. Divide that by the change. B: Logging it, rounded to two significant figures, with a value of -45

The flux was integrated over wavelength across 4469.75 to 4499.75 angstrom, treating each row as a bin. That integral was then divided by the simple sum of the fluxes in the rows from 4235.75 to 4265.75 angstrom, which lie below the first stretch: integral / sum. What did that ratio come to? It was 1.59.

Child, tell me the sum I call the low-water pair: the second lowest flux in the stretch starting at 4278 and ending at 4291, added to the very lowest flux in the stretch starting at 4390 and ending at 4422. 11.9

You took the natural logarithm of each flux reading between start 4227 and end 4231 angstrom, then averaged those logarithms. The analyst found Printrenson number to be 1.83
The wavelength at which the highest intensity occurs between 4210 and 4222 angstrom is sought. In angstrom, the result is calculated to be 4214.0 angstrom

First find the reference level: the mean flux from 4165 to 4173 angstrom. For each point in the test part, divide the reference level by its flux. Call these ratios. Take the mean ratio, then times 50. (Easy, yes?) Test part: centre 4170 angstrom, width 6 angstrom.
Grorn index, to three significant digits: 51.1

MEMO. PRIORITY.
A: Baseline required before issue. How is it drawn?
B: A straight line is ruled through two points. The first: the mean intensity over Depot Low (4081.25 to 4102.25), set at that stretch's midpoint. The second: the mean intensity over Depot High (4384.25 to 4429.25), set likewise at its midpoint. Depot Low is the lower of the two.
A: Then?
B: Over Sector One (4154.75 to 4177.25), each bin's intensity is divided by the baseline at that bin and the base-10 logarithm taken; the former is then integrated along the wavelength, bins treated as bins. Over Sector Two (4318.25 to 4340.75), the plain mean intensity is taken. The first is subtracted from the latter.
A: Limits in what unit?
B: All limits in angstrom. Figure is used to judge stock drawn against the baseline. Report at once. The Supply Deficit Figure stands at 6.3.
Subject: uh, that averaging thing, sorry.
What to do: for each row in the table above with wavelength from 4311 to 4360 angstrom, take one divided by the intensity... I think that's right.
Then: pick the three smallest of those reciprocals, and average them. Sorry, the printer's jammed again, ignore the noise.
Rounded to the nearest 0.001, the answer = 0.132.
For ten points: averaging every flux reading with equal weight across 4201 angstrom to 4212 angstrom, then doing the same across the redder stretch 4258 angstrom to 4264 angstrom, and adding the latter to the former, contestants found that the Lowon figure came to 13.6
